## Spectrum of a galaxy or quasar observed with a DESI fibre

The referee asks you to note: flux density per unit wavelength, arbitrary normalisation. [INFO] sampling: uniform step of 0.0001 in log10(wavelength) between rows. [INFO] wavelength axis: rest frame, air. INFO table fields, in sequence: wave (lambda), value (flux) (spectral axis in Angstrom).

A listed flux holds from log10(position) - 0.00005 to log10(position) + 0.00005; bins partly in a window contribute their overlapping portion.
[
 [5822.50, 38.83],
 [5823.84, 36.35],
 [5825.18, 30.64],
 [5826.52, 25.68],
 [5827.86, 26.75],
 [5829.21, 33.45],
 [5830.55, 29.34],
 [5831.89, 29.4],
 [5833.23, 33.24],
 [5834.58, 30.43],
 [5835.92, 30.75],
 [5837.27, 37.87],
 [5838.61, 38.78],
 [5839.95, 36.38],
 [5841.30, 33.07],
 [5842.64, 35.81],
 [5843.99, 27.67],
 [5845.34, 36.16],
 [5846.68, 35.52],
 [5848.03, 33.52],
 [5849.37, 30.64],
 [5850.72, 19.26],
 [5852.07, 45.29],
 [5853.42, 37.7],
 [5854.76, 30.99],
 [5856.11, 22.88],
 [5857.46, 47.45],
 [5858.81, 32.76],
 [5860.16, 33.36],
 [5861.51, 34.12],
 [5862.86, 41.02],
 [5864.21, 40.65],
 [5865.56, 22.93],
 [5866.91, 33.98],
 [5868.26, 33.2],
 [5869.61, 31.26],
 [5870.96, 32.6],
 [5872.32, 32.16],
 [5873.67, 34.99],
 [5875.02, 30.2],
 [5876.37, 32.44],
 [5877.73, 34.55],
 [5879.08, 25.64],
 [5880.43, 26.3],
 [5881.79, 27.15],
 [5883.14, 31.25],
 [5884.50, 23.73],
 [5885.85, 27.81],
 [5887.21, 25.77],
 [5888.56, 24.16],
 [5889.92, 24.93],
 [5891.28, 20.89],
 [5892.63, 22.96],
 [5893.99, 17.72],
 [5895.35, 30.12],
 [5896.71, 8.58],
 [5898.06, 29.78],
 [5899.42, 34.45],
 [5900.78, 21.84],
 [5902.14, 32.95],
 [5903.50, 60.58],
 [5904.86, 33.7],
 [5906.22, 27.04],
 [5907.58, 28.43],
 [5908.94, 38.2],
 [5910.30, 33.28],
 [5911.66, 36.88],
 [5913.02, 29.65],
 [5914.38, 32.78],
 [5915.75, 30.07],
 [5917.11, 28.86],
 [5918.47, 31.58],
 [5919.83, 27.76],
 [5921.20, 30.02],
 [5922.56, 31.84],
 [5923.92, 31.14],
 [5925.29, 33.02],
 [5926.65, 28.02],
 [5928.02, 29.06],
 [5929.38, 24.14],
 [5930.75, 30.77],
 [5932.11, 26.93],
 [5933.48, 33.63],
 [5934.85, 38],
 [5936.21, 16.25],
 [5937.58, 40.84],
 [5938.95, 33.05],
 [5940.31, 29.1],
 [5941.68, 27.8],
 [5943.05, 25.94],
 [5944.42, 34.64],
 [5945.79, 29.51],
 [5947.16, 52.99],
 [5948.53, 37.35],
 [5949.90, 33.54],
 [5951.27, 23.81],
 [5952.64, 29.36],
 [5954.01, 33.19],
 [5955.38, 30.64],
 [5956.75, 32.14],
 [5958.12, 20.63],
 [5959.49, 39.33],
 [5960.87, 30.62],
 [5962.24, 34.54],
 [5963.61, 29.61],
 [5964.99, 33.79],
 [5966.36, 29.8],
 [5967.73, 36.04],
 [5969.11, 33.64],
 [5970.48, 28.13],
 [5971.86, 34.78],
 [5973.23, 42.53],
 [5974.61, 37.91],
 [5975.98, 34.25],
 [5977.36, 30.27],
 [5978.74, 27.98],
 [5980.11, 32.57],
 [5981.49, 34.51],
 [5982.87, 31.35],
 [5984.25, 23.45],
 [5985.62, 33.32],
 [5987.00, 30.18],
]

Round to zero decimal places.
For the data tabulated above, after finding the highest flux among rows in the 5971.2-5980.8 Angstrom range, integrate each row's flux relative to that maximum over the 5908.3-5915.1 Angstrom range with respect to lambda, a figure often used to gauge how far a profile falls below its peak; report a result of -57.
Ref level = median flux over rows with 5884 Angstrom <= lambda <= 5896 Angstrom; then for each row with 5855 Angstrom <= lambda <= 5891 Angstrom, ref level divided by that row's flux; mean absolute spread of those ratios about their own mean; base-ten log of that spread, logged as -0.9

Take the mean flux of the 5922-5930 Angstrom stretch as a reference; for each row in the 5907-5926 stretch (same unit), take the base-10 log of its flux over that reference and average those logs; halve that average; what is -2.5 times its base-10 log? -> 4.61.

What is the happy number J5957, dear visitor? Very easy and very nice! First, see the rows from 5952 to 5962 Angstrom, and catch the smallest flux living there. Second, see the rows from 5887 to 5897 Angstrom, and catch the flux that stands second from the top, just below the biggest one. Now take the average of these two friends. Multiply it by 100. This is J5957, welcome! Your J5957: 2320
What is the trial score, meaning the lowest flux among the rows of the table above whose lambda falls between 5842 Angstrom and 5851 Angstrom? 19.26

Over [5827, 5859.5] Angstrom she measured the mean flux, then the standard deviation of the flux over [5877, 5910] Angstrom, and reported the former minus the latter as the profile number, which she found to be 24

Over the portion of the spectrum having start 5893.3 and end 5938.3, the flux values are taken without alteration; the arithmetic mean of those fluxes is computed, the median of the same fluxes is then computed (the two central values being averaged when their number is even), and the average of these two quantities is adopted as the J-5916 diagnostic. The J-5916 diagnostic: 30.3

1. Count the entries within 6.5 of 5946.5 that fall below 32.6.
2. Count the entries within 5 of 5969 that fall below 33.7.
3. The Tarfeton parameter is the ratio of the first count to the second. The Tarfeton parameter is 2.0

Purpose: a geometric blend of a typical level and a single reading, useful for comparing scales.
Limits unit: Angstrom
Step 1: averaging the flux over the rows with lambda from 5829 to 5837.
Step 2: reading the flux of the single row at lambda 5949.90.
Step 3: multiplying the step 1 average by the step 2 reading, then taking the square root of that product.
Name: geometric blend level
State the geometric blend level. 32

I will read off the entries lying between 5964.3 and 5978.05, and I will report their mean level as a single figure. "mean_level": 34.1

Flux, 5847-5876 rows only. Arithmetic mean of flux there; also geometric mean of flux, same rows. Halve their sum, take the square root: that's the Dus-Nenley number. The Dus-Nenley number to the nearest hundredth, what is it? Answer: 5.75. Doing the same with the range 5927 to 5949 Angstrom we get 5.60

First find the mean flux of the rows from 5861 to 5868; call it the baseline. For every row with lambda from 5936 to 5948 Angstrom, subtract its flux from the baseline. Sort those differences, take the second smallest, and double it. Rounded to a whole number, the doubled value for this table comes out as -13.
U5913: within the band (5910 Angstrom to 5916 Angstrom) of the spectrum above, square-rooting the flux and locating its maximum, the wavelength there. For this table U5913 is 5911.66 Angstrom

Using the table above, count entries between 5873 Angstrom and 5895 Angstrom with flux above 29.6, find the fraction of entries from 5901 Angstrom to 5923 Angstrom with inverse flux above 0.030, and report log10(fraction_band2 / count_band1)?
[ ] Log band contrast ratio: -0.82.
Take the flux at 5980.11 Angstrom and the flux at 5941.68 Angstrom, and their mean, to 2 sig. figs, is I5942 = 30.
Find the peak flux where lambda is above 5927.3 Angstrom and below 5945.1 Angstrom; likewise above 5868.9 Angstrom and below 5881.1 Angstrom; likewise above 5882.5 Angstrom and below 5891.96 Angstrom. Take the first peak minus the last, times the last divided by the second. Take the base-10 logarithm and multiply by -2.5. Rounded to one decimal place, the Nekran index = -2.3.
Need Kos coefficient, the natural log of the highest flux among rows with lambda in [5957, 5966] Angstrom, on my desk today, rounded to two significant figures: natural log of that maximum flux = 3.7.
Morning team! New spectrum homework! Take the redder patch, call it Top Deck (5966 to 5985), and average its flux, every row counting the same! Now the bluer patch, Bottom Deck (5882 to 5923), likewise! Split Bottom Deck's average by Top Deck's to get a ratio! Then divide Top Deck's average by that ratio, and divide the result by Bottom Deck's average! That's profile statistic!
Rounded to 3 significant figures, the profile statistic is 1.25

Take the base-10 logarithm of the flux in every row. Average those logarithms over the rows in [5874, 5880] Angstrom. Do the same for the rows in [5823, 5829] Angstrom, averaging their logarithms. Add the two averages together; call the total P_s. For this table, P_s 2.96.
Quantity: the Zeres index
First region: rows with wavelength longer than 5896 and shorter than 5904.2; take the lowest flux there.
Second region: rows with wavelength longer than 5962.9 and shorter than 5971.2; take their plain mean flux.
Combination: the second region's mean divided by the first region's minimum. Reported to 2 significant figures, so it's 3.7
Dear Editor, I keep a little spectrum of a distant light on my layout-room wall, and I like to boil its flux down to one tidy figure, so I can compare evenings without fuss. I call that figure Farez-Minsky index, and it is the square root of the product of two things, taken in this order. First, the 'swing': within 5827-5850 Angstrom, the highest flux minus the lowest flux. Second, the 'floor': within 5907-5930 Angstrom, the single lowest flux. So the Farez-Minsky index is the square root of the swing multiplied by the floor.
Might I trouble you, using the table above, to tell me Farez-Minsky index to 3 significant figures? 17.0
